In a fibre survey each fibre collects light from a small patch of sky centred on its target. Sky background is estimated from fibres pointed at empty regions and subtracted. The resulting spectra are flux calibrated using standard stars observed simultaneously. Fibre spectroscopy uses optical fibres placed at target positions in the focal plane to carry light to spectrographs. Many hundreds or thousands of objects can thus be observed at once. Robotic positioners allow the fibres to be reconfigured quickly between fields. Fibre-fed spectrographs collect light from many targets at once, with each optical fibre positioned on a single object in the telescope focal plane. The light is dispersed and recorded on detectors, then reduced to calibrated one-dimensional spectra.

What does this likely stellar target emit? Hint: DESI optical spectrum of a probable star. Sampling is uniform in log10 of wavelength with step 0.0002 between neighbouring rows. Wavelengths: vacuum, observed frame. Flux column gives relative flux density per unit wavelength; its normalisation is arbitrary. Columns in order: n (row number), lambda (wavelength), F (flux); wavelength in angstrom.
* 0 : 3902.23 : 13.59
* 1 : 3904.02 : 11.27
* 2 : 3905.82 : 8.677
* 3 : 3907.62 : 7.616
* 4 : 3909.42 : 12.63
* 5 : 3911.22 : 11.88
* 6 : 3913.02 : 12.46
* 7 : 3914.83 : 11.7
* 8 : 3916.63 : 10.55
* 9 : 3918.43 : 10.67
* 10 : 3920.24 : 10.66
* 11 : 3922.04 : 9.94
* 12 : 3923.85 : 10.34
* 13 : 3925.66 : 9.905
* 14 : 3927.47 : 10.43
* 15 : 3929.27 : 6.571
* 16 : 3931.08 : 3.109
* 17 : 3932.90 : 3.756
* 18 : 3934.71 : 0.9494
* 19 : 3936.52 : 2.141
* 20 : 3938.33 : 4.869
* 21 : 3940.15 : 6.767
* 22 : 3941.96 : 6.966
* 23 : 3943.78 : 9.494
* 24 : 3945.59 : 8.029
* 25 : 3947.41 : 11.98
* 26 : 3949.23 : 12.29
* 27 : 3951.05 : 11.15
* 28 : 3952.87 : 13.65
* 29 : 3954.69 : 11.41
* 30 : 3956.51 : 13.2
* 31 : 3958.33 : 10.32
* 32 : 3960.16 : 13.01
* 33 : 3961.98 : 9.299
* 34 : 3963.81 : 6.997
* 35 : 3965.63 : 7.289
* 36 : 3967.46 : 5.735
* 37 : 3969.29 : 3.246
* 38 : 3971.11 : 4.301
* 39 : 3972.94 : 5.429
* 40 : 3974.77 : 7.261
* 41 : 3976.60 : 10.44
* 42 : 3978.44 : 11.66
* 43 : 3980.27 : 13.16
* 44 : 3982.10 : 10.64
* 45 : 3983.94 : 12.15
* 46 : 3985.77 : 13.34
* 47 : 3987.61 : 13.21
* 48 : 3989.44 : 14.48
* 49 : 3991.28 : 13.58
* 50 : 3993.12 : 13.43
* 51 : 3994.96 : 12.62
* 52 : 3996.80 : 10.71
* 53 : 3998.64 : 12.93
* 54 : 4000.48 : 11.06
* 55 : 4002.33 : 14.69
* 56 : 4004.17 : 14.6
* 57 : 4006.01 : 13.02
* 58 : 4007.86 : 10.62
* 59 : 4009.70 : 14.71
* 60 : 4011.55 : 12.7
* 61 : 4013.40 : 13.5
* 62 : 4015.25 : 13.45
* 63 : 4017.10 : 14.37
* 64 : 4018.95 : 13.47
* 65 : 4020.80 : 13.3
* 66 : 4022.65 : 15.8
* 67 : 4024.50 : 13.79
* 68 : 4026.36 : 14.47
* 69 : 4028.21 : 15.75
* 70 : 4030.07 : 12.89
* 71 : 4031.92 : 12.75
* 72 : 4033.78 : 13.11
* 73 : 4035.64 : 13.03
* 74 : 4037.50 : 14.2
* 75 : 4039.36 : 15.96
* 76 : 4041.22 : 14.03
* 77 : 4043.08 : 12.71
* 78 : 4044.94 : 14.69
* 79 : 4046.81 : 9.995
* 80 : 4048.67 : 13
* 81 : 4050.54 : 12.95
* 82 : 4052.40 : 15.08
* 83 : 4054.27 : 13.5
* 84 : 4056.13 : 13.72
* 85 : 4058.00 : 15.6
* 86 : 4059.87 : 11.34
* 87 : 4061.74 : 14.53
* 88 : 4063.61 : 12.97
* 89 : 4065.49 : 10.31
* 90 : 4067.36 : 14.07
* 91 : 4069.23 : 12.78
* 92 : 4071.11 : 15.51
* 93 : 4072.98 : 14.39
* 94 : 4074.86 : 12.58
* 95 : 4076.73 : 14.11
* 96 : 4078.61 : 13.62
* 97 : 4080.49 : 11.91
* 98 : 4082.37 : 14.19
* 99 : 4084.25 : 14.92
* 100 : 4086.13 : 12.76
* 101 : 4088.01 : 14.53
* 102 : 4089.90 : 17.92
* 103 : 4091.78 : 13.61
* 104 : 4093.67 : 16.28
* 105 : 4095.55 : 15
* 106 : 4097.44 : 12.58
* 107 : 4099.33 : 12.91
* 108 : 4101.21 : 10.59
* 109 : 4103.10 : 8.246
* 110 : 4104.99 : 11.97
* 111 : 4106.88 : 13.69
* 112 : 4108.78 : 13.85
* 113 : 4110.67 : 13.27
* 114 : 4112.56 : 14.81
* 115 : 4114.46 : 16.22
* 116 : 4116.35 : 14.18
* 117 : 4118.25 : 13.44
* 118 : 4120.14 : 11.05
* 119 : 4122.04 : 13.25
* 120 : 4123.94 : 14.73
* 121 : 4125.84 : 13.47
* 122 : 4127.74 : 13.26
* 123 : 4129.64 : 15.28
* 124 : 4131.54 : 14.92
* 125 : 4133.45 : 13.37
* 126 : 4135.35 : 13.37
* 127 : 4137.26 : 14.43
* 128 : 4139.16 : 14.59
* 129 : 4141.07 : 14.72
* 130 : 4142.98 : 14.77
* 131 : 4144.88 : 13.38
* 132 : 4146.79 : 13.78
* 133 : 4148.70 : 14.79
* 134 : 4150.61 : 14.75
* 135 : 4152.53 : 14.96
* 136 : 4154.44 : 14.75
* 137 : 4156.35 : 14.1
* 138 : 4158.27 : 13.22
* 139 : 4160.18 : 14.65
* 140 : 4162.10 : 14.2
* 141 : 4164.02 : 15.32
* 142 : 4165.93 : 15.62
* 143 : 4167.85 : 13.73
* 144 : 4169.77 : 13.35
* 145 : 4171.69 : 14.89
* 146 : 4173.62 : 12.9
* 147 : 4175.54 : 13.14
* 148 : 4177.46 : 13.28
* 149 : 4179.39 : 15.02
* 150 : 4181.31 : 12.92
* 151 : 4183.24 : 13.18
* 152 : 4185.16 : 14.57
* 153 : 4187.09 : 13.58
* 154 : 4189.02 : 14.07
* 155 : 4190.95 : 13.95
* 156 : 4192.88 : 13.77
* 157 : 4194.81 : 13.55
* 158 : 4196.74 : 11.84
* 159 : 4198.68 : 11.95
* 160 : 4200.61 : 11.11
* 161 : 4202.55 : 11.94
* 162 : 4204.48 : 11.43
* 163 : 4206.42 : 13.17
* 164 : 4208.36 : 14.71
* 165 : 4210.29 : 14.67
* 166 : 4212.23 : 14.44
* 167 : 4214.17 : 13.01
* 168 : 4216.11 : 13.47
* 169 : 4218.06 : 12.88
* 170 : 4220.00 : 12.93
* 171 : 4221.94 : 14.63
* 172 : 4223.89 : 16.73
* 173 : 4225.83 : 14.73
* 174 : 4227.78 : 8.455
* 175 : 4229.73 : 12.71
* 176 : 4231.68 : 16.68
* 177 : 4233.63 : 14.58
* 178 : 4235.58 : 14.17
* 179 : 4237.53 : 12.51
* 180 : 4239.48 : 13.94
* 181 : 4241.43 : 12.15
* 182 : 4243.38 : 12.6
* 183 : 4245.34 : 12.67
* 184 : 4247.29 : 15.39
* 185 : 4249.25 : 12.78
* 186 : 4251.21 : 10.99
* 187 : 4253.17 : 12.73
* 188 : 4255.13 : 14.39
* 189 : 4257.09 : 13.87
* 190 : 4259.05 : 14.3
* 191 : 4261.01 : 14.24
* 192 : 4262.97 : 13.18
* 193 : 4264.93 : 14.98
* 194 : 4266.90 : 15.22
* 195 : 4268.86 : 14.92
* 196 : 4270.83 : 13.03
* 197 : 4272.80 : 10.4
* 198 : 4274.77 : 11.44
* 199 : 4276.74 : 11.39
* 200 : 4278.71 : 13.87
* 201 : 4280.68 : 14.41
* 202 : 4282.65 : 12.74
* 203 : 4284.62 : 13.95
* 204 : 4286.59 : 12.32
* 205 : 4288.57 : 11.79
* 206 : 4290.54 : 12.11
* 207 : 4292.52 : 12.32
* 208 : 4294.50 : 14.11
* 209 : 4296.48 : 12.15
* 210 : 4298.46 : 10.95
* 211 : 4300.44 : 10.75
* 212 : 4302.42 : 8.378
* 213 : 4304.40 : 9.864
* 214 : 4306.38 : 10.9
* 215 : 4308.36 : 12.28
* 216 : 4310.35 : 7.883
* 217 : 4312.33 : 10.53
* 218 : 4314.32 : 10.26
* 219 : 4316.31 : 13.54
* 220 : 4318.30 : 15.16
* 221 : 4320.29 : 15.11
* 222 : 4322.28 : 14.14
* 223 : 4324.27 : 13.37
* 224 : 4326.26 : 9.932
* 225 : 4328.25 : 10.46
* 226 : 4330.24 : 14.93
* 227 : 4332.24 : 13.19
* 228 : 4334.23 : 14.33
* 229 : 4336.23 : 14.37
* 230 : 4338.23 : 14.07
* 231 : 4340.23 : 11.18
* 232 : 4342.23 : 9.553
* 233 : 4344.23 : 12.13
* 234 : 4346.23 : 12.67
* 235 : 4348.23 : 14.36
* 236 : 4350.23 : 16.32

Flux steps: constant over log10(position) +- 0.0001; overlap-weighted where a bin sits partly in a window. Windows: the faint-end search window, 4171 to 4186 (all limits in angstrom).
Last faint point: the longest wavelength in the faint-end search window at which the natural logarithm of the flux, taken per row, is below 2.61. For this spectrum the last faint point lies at 4183.24 angstrom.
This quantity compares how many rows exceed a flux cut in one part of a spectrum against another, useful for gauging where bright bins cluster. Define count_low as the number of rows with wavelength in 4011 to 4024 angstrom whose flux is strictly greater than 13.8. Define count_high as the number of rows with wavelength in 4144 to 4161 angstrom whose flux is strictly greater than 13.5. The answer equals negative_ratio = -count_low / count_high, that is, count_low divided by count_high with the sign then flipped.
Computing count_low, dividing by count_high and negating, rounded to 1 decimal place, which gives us -0.3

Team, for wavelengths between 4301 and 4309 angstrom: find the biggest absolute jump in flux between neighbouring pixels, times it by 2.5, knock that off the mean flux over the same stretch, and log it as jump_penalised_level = 6.6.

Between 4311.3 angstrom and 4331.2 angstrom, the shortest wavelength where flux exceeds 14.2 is 4318.30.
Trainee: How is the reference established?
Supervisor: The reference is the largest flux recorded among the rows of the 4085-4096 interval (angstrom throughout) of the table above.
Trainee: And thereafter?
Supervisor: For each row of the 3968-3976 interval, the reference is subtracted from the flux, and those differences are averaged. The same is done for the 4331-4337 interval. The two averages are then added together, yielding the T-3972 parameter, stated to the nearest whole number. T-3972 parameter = -17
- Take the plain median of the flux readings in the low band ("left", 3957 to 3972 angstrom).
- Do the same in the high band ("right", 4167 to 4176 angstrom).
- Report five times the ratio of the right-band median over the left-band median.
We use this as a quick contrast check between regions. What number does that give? 9.3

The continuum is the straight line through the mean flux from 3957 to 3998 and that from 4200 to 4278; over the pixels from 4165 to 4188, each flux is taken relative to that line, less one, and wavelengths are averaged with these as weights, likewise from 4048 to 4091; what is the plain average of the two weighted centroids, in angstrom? 4122.5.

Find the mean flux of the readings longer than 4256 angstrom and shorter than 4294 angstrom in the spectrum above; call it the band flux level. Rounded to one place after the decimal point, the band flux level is 13.2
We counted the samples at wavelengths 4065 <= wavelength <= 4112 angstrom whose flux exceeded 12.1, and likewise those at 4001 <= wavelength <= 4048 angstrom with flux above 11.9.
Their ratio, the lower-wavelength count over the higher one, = 1.15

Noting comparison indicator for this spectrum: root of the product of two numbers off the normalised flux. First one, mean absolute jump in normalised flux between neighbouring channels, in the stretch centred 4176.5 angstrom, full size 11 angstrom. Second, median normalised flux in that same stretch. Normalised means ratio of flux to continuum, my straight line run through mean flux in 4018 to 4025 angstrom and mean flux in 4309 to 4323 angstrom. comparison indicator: 0.31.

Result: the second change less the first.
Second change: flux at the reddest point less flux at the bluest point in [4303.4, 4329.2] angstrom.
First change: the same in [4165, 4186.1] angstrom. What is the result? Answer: 1.6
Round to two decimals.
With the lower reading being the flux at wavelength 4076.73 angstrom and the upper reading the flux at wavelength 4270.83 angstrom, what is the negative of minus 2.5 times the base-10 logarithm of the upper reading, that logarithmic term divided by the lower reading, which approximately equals 0.20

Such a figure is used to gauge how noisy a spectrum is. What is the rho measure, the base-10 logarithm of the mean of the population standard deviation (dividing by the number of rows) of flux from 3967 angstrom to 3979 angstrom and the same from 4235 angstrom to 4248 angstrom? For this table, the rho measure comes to 0.30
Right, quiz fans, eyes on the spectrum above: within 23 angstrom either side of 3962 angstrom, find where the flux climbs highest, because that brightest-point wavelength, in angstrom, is 3952.87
